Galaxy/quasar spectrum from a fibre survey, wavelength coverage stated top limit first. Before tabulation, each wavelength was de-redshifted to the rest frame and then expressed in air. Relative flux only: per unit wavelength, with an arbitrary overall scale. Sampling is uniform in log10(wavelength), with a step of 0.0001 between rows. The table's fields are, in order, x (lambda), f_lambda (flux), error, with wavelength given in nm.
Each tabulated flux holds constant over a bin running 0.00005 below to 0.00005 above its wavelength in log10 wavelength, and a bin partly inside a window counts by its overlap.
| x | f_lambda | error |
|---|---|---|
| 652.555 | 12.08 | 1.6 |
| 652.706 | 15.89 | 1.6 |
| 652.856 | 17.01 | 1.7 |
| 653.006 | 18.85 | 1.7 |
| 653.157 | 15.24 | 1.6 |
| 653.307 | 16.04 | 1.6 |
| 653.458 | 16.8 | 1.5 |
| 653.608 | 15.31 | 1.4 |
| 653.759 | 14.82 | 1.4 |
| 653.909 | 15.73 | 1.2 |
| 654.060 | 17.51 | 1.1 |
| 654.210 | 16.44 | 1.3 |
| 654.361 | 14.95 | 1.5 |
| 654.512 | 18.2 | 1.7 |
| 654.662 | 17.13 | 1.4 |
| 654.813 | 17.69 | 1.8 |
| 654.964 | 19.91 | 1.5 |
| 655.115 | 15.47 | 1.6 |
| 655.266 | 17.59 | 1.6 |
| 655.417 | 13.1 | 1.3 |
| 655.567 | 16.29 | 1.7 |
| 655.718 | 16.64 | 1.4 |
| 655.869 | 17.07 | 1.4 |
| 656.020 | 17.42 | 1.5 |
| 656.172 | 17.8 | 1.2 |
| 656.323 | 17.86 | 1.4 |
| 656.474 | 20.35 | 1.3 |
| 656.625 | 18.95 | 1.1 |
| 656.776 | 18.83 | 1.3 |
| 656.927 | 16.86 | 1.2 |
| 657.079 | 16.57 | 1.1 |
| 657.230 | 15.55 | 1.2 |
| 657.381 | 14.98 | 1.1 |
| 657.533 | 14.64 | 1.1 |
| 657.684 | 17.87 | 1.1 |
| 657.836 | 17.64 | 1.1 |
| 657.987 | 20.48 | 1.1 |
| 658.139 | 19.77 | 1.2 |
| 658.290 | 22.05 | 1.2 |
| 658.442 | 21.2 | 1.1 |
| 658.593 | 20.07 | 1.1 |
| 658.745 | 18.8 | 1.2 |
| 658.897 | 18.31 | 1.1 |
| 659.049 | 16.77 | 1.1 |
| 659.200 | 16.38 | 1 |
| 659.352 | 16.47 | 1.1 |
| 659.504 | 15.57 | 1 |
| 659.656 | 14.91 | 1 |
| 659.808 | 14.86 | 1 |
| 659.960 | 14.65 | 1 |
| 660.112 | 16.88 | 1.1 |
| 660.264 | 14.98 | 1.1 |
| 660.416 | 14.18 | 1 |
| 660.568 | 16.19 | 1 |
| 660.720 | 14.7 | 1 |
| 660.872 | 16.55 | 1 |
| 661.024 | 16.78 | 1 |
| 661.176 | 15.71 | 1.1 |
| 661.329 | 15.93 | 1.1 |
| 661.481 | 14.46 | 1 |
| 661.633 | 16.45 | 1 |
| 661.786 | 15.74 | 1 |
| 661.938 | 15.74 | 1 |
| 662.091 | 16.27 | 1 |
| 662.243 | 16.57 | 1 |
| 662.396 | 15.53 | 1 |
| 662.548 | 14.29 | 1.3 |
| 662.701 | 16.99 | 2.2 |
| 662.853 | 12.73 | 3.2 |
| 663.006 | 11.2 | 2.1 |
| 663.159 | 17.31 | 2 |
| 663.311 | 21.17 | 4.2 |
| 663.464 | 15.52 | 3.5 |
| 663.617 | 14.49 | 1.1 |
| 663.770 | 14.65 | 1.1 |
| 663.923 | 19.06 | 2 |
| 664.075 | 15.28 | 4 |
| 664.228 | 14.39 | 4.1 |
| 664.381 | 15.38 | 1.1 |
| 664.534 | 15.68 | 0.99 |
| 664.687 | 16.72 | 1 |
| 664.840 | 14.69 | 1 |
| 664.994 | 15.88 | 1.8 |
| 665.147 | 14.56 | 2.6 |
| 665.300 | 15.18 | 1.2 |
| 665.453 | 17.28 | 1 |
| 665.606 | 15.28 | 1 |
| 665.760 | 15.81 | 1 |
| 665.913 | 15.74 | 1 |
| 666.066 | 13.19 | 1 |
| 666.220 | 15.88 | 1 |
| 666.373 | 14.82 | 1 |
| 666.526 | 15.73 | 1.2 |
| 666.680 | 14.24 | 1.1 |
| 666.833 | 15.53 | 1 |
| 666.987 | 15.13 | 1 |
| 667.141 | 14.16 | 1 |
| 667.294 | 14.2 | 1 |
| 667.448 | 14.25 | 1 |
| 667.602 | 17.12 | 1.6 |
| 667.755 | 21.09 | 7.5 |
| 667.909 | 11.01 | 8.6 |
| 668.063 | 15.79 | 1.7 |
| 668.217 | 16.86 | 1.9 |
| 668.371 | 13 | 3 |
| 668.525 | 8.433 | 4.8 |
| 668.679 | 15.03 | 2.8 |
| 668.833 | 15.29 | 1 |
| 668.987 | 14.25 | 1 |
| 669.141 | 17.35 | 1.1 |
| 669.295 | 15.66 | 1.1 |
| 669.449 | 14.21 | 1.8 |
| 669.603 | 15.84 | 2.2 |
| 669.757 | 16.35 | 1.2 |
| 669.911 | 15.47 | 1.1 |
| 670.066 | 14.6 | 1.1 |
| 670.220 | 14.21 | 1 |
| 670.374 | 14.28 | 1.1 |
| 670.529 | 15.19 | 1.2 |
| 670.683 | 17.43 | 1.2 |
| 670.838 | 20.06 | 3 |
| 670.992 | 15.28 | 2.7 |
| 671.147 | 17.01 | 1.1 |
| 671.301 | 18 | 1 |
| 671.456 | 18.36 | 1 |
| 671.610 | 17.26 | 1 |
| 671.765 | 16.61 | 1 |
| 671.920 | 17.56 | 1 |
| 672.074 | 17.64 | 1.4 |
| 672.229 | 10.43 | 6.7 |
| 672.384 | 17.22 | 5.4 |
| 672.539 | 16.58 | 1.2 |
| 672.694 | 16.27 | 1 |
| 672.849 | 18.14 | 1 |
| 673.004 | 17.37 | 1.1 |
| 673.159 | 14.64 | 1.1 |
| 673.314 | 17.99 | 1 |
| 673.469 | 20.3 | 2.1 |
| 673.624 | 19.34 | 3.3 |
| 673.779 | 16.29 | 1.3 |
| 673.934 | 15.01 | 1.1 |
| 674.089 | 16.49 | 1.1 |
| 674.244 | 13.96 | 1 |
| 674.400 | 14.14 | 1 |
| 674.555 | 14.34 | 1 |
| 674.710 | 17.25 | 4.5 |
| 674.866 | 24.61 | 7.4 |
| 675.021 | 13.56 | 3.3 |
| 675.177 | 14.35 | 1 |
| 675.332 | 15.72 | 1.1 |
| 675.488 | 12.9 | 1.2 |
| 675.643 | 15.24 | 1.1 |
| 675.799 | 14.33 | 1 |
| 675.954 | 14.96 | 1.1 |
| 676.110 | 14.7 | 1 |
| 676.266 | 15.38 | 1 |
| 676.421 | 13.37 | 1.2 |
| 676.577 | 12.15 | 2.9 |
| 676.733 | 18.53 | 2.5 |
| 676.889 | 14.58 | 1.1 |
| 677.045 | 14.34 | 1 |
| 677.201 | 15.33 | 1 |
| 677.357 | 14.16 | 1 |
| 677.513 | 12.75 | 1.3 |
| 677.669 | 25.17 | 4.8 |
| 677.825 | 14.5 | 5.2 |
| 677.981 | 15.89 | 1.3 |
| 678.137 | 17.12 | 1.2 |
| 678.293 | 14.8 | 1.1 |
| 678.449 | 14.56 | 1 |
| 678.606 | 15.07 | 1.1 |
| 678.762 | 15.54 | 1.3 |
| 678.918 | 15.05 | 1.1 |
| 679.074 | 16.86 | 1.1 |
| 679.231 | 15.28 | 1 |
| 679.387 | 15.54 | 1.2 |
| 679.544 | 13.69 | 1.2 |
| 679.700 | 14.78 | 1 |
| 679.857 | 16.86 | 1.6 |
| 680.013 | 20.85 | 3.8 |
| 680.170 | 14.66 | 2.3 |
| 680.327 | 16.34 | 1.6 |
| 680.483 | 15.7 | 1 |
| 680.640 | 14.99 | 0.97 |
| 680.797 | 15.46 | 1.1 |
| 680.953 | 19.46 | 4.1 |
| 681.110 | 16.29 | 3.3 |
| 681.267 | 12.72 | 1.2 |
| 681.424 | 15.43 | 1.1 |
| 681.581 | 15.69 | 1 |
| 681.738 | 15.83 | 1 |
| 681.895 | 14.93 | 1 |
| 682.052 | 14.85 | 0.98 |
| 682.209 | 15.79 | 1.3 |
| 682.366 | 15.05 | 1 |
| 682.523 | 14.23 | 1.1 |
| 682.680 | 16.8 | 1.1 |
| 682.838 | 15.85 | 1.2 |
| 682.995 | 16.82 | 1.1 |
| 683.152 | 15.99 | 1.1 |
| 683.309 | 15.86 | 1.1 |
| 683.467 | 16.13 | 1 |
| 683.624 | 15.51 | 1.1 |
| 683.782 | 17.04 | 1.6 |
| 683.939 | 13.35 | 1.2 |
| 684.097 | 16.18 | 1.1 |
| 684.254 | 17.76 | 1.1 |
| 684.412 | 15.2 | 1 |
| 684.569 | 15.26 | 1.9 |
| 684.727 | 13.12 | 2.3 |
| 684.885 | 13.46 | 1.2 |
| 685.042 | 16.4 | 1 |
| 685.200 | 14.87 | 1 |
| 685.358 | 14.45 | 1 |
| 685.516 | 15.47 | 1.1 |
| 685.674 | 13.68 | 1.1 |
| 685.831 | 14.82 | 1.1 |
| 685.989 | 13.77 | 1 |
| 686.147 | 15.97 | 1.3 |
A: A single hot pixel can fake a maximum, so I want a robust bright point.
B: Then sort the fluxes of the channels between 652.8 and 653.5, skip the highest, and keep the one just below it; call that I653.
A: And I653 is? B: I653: 17.01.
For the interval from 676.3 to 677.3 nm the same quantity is 15.33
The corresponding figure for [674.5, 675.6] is 17.25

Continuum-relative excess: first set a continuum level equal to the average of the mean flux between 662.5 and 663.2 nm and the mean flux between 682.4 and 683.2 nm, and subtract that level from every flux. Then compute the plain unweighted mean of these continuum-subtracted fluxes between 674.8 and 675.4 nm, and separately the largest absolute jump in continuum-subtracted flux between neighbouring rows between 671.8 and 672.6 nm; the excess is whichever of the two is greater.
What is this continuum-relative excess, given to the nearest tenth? 7.2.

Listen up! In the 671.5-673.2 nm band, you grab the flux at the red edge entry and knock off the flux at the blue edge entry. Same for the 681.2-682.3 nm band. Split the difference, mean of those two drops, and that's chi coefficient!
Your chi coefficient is 0.2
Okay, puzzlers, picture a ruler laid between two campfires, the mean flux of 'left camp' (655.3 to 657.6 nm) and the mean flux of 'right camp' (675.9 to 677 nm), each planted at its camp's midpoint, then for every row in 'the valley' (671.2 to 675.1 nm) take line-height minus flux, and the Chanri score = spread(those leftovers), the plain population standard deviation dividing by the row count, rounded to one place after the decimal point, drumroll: 2.6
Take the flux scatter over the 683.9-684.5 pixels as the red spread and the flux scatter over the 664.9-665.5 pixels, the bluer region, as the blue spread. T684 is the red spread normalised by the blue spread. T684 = 1.6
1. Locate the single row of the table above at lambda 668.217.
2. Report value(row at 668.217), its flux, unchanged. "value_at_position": 16.86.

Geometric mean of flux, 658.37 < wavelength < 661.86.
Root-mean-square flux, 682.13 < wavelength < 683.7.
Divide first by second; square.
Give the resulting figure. 1.06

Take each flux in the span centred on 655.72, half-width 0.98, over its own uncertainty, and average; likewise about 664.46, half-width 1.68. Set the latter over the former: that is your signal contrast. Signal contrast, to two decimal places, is 0.88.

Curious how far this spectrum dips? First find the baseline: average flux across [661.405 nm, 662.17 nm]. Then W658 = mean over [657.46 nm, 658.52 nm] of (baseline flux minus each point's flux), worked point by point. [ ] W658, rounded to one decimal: -3.4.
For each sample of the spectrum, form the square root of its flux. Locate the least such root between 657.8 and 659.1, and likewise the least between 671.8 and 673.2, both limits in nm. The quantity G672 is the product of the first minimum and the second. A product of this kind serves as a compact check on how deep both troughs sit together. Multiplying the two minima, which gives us 13.2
